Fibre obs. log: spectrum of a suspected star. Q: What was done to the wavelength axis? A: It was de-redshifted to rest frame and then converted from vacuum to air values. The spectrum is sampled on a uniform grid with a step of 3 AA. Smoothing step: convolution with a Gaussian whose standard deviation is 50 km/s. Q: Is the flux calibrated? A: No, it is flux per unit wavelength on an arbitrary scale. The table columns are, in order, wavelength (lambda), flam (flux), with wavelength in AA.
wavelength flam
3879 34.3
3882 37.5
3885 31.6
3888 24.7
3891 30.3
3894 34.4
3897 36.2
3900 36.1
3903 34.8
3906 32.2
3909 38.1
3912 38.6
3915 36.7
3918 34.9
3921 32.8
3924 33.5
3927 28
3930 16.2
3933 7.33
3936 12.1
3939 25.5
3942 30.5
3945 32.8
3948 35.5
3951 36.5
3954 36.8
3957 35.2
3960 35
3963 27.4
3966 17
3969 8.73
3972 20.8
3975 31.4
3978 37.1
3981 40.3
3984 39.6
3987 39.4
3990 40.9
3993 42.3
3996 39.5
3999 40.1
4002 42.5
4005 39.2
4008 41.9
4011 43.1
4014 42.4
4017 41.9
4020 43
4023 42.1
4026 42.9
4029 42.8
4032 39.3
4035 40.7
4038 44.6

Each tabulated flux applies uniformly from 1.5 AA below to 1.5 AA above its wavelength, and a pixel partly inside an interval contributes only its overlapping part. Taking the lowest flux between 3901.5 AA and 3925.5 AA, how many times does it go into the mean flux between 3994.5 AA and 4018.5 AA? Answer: 1.28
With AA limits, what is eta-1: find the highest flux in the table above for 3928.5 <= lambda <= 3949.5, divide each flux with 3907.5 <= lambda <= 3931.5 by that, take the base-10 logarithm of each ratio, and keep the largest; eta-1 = 0.04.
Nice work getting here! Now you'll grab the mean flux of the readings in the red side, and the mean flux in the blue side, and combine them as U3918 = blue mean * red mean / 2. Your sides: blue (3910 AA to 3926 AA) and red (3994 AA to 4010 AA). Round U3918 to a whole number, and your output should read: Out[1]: 717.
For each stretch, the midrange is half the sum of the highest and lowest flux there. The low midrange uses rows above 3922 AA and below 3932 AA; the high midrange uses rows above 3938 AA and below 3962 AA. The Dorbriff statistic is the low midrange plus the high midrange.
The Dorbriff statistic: 56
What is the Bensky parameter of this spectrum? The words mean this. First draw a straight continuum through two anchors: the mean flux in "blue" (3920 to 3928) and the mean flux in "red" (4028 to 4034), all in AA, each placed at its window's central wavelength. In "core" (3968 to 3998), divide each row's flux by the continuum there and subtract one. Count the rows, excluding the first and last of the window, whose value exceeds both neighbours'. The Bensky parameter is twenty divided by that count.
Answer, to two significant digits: 10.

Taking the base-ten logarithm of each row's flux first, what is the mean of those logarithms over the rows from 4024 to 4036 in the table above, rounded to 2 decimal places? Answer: 1.62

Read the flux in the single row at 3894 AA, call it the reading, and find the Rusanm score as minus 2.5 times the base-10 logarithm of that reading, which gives -3.84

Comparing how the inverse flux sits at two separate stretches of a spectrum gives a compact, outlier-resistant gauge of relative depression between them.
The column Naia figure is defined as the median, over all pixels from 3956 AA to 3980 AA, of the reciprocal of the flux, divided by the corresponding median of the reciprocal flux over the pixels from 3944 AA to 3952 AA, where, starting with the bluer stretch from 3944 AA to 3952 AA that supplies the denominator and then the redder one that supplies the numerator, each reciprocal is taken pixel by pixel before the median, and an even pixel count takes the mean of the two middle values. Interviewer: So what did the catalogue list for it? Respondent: 1.2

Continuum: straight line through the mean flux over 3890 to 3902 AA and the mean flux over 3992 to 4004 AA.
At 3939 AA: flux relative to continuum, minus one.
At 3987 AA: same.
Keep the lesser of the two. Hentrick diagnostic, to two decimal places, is -0.31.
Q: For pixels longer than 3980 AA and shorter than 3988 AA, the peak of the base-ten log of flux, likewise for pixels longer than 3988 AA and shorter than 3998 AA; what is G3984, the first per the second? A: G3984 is 0.99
